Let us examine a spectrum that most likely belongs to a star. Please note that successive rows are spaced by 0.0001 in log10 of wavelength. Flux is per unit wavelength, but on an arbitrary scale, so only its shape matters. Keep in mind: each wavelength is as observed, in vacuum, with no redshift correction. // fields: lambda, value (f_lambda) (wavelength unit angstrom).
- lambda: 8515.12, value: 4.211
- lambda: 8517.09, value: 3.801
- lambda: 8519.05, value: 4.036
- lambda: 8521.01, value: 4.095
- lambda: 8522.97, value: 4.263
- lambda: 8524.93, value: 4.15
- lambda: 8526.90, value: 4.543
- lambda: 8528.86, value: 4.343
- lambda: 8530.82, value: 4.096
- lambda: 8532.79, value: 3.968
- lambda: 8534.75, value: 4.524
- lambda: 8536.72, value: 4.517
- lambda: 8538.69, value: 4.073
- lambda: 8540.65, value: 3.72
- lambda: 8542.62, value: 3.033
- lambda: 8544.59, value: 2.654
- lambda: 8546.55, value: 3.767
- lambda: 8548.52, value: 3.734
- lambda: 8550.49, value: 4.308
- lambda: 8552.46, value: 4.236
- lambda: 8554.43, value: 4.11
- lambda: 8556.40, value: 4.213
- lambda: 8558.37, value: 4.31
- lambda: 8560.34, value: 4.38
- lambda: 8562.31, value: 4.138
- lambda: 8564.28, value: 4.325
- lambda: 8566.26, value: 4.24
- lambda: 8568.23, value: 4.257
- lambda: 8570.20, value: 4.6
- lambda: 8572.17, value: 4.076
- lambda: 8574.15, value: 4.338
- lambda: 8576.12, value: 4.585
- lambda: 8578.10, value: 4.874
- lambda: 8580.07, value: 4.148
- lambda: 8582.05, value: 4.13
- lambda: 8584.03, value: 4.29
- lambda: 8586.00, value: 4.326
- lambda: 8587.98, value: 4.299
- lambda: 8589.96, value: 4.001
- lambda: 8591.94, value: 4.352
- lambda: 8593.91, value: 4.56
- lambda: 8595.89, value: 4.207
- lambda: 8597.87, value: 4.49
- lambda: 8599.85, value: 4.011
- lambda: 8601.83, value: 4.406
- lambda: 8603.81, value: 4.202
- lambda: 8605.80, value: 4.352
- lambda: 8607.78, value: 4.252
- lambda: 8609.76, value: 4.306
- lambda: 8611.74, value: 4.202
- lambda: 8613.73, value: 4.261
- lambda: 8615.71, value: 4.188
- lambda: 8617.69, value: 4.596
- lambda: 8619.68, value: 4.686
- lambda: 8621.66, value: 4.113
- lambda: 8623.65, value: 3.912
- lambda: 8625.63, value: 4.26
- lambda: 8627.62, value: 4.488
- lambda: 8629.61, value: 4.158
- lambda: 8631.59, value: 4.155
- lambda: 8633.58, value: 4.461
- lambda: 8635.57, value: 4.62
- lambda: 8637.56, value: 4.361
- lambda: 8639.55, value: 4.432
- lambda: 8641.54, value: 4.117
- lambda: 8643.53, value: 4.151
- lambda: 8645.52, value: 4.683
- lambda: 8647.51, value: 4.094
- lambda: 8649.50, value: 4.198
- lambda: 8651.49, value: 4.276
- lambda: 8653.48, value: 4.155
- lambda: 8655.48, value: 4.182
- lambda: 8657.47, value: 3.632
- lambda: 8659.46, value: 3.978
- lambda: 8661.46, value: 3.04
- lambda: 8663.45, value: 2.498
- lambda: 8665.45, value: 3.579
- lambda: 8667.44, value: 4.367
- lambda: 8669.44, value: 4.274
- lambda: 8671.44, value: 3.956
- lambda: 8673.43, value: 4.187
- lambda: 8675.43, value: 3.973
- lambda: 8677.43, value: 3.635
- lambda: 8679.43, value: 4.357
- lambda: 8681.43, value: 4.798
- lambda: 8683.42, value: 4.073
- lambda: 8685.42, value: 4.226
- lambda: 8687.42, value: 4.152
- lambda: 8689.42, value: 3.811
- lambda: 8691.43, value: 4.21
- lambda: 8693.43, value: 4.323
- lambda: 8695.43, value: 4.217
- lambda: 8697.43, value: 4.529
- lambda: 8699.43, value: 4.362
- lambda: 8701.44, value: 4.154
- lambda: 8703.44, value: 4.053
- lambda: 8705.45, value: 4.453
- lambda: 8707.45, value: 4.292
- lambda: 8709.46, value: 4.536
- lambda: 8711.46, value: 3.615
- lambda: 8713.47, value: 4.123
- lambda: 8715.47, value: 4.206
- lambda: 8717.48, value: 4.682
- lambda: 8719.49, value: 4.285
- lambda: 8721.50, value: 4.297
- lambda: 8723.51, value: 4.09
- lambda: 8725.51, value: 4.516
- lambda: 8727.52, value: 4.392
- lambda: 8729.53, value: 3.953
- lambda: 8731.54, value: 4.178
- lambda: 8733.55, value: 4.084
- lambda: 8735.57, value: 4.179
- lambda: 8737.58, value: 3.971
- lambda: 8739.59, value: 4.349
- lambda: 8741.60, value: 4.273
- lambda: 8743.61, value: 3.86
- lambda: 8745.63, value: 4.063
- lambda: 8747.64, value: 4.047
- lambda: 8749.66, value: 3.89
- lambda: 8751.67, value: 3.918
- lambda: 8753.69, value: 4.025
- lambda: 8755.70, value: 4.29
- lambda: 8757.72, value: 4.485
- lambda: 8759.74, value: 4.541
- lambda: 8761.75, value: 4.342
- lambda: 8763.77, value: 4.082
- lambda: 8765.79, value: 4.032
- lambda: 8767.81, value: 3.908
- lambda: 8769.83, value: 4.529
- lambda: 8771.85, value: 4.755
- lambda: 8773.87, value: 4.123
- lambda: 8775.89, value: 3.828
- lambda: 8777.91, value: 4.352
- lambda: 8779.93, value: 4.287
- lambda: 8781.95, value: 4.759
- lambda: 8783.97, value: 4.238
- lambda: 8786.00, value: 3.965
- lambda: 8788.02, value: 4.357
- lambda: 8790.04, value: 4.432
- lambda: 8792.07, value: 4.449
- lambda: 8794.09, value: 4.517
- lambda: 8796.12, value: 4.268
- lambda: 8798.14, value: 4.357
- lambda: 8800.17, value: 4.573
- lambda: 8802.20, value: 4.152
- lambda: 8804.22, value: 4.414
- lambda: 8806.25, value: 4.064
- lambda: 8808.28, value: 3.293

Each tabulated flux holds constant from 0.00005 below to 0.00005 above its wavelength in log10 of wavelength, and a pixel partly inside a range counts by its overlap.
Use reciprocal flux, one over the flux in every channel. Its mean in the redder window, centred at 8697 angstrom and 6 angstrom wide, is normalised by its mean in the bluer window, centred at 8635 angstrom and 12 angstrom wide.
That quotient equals 1.00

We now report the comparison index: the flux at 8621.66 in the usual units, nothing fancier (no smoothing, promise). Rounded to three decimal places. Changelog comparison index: 4.113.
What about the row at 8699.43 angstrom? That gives 4.362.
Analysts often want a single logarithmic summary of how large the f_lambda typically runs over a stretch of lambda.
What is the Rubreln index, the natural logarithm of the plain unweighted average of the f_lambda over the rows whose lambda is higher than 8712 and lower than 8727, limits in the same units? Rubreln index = 1.46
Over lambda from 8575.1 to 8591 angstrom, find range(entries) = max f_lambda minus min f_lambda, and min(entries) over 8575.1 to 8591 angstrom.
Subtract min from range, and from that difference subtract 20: -23.1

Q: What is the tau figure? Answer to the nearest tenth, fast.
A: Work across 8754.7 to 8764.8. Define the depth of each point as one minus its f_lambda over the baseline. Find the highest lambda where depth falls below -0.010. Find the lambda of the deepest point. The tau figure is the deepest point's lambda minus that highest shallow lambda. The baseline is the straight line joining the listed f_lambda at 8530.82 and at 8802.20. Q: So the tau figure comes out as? 2.0 angstrom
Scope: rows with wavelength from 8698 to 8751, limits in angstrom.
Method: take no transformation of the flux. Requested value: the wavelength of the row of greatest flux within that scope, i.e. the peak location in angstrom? 8717.48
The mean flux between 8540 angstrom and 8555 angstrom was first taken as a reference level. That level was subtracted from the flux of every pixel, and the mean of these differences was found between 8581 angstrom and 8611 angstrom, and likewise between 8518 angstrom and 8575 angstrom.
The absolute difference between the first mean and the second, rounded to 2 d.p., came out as 0.17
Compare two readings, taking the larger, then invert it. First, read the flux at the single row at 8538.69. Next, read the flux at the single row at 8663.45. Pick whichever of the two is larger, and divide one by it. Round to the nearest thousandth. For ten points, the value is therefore 0.246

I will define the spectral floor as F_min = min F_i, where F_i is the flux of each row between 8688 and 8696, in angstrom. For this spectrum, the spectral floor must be 3.811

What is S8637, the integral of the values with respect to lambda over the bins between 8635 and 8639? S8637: 17.9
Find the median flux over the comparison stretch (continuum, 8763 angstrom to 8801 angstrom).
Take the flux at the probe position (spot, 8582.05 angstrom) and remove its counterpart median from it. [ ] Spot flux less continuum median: -0.22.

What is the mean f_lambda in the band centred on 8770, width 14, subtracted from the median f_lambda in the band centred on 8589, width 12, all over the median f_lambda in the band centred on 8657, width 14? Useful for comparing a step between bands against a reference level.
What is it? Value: 0.033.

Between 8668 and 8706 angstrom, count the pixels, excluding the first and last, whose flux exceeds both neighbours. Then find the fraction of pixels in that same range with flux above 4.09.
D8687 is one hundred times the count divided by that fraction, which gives 731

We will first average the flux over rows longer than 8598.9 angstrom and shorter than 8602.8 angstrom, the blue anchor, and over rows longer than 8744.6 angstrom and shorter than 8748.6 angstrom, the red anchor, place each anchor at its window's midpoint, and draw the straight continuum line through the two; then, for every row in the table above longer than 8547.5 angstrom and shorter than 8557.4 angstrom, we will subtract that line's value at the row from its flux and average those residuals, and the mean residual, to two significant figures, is -0.14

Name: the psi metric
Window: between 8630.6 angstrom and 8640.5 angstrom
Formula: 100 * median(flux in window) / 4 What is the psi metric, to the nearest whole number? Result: 111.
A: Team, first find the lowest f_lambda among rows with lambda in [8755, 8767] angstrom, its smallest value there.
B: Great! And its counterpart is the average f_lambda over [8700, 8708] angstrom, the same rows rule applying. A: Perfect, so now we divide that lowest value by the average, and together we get 0.95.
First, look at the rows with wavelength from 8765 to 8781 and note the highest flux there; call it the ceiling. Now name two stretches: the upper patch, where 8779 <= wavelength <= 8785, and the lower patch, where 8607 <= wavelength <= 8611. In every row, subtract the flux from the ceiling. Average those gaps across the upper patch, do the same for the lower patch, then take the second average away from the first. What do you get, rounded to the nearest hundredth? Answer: -0.15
